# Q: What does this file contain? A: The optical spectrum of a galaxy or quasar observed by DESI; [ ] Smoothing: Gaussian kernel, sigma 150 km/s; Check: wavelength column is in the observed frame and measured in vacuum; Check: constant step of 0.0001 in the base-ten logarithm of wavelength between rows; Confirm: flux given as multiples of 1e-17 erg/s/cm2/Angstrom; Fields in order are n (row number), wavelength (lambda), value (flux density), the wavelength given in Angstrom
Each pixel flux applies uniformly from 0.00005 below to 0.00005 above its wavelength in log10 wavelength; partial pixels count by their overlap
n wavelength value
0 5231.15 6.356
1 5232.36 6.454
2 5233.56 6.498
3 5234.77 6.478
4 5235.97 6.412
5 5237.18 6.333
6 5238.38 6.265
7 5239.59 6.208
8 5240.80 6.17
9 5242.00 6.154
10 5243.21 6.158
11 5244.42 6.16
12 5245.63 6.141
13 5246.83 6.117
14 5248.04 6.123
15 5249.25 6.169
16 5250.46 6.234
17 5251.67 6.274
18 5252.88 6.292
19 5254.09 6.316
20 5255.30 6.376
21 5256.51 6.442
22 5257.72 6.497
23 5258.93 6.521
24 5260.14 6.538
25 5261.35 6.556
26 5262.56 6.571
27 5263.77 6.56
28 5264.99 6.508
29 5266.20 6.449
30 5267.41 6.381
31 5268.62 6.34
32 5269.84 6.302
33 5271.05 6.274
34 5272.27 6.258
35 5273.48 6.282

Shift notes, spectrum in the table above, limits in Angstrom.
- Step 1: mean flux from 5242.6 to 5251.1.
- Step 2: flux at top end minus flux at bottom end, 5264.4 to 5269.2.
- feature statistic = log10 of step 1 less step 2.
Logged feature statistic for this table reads 0.801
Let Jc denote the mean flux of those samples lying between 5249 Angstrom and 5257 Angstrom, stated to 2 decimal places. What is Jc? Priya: 6.30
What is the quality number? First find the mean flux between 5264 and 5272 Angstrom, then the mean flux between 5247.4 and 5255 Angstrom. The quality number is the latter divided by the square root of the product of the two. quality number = 0.99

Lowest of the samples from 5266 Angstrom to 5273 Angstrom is 6.258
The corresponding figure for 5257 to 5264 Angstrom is 6.497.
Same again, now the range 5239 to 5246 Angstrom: 6.141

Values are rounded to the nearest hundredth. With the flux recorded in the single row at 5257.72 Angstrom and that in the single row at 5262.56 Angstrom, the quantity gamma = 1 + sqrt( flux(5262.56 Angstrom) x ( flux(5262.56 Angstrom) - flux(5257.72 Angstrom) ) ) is 1.70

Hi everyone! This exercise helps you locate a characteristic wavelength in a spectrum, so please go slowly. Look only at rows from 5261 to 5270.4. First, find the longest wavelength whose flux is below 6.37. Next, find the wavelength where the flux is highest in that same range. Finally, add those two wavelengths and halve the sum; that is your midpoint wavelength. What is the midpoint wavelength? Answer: 5266.2 Angstrom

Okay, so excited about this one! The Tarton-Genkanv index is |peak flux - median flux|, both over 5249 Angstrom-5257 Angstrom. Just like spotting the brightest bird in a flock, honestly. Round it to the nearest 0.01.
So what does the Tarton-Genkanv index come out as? 0.15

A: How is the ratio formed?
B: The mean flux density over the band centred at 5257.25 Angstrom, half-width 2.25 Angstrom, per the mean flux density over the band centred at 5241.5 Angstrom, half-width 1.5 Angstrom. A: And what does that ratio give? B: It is 1.05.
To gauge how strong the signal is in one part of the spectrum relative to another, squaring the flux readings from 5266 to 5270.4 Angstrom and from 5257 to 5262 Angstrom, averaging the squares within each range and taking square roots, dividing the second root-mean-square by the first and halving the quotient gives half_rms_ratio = 0.513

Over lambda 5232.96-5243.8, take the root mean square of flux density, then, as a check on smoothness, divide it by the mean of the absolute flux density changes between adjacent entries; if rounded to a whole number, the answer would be 145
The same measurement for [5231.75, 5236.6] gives 149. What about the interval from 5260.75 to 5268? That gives 159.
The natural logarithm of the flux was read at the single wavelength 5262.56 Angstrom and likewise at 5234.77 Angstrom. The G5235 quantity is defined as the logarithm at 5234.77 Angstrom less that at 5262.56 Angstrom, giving -0.0143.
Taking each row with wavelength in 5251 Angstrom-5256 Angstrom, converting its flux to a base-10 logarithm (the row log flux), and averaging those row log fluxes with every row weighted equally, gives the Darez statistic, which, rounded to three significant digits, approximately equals 0.800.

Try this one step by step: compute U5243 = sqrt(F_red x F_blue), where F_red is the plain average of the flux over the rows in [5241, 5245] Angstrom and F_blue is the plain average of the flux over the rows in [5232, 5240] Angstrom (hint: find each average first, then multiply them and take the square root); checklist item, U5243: 6.27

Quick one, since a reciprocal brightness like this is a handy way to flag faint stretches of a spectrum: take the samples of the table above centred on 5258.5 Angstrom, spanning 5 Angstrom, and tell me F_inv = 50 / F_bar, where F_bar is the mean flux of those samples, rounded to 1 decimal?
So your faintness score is 7.7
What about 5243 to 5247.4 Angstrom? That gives 8.1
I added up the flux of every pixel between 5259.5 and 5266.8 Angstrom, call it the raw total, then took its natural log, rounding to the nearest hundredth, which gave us 3.67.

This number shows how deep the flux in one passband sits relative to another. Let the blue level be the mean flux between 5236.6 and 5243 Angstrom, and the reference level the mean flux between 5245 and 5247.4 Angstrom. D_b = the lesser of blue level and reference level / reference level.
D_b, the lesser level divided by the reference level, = 1.00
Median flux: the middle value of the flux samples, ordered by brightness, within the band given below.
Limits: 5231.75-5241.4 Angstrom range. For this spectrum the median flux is 6.37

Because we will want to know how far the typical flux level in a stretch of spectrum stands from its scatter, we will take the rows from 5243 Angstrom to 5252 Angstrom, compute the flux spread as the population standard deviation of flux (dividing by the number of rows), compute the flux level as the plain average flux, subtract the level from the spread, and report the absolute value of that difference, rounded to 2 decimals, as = 6.12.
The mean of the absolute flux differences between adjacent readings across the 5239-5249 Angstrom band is 0.016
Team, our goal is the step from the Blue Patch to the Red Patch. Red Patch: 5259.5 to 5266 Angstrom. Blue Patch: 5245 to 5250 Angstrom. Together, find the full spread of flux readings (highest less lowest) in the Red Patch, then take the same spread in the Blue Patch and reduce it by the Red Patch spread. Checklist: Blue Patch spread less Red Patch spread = -0.01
